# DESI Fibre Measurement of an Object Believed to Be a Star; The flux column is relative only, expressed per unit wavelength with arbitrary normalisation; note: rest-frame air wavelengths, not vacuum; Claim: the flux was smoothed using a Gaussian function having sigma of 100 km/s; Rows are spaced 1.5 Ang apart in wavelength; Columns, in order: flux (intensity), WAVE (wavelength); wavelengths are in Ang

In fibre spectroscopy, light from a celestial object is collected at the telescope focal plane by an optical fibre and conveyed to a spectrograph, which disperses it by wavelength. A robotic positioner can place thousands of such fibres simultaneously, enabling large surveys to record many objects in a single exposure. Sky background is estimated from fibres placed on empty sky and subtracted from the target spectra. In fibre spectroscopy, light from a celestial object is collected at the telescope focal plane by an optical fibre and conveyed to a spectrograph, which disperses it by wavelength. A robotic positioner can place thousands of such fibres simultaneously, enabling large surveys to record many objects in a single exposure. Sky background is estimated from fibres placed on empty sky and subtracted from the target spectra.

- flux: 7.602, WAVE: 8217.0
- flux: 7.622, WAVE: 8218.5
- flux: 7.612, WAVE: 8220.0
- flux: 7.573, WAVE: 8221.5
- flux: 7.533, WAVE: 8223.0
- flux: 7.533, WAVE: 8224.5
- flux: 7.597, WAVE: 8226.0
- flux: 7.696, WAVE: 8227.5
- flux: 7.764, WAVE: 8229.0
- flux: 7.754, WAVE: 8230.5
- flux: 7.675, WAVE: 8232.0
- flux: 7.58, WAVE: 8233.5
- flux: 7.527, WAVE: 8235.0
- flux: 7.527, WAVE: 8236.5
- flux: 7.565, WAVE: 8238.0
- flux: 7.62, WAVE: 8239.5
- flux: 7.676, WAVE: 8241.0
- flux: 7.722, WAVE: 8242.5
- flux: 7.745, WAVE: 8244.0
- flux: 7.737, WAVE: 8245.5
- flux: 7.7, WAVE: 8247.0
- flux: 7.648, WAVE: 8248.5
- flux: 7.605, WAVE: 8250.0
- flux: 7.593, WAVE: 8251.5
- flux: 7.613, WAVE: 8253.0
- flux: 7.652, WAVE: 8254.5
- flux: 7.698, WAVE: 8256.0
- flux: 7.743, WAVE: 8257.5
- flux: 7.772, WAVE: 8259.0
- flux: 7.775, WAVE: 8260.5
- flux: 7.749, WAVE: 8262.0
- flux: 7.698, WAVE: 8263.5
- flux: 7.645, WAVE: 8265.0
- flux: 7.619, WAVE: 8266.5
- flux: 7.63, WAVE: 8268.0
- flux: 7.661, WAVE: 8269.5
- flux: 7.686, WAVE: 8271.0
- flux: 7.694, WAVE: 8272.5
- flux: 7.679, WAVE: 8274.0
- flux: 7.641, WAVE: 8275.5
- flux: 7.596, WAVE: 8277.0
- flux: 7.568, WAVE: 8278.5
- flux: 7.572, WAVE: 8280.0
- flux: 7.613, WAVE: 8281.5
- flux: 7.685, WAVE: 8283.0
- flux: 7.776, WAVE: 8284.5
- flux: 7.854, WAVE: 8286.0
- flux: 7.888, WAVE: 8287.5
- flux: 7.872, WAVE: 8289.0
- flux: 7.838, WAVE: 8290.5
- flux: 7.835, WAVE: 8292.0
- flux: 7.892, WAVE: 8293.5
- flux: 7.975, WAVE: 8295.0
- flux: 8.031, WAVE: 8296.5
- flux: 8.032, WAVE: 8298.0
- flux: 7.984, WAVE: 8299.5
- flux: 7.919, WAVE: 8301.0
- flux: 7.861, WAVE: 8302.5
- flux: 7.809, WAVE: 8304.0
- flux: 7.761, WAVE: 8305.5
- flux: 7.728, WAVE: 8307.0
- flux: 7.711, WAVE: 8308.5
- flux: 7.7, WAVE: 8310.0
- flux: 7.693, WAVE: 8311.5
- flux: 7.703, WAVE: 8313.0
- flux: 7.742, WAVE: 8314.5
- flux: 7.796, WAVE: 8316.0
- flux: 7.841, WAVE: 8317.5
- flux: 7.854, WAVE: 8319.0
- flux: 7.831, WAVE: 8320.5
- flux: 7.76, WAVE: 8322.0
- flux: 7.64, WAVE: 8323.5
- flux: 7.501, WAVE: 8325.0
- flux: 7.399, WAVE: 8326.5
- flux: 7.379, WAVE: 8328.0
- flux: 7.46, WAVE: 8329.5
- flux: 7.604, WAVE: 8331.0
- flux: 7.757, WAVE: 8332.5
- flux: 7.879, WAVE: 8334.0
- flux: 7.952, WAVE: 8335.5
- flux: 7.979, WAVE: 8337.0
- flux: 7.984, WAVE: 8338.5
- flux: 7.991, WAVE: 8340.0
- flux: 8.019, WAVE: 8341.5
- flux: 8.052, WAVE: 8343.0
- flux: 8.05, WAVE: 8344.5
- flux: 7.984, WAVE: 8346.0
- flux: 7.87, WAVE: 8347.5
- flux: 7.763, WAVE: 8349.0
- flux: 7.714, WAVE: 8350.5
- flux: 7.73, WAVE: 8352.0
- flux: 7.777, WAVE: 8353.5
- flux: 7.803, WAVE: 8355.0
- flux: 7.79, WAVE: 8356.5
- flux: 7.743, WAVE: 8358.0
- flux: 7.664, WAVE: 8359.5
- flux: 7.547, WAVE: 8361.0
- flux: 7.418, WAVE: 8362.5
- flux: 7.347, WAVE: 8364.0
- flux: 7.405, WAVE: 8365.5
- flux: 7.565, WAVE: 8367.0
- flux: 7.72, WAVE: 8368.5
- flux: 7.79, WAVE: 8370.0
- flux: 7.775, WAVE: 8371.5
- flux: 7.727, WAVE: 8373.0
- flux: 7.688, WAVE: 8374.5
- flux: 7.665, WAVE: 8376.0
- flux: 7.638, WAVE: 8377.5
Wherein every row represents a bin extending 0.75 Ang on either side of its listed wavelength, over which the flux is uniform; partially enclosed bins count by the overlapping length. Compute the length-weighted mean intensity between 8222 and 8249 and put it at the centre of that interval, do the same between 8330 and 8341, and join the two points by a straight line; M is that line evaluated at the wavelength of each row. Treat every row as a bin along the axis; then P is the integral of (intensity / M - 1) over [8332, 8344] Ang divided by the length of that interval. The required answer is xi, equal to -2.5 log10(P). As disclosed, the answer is 5.0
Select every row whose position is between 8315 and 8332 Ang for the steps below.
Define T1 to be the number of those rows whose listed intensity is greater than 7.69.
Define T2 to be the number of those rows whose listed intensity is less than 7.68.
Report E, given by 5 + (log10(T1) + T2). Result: 12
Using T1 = 5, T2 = 6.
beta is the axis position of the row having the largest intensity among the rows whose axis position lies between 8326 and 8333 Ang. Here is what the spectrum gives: 8332.5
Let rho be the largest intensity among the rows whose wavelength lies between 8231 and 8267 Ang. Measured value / 7.775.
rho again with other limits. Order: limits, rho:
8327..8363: 8.052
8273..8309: 8.032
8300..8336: 7.952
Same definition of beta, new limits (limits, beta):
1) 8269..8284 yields 8272.5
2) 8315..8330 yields 8319.0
